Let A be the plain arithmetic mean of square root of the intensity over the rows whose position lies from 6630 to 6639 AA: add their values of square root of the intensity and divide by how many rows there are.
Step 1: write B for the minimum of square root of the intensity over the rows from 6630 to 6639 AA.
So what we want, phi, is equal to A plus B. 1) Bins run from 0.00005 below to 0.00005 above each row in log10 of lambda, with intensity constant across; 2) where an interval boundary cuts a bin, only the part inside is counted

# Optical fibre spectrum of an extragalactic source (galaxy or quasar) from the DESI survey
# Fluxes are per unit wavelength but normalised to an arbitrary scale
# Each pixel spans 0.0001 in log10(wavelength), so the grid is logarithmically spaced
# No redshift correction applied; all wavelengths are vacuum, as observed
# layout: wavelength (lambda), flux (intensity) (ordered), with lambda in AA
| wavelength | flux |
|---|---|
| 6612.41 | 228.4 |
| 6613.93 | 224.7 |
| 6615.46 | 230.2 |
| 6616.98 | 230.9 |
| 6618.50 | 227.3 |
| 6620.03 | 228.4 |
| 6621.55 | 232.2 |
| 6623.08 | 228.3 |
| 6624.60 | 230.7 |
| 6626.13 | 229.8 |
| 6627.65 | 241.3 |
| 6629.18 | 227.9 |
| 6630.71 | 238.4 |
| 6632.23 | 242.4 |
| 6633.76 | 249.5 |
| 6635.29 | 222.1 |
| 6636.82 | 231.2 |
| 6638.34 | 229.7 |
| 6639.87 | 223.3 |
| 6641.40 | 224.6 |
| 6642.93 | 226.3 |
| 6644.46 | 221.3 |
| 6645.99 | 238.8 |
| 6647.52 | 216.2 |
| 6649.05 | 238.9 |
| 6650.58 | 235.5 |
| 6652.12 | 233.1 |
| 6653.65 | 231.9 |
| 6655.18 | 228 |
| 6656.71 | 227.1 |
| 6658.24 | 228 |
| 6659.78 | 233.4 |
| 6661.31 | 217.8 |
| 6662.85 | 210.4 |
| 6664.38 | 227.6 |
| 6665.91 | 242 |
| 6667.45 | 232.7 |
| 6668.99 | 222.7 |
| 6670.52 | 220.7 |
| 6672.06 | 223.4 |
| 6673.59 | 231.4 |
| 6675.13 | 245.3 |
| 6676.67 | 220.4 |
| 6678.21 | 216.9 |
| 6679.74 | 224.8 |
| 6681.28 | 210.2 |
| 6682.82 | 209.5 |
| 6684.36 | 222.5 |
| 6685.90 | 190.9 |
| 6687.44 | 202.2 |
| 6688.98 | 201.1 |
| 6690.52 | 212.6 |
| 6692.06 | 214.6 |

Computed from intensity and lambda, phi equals 30.2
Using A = 15.3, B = 14.90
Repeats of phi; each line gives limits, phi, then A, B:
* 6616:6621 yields 30.2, 15.1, 15.08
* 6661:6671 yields 29.5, 15.0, 14.51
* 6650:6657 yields 30.3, 15.2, 15.07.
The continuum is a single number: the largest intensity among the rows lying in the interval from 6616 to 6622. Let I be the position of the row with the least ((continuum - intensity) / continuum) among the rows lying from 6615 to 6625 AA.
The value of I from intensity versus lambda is 6621.55 AA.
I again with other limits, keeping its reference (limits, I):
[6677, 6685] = 6679.74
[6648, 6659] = 6649.05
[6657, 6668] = 6665.91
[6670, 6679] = 6675.13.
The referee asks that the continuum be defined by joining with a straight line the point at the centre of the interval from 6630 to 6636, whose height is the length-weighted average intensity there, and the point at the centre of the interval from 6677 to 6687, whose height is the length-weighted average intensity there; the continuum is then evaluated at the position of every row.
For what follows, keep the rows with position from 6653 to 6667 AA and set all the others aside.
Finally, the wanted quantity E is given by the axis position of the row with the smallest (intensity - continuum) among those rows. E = 6662.85 AA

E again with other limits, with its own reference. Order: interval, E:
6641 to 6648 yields 6647.52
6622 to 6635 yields 6623.08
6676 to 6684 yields 6681.28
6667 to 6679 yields 6670.52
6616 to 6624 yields 6618.50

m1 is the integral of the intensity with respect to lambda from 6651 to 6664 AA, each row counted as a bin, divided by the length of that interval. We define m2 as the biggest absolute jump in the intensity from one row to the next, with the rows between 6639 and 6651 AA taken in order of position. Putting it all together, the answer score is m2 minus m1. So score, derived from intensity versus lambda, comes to -204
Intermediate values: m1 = 226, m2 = 23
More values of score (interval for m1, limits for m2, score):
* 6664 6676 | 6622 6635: -217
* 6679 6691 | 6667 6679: -184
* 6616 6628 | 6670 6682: -206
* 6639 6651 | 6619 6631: -215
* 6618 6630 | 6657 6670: -214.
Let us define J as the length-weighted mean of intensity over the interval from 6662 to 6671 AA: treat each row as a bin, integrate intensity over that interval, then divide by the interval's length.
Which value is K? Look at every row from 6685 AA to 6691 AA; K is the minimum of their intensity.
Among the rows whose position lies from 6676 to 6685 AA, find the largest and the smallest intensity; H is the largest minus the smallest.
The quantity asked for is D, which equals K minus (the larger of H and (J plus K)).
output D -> -226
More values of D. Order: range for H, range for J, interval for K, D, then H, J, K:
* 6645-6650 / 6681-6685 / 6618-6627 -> -214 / 23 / 214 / 227.3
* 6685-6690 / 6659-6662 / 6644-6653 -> -226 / 11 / 226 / 216.2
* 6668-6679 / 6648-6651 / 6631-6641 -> -236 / 28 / 236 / 222.1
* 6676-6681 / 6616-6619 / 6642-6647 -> -230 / 8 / 230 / 221.3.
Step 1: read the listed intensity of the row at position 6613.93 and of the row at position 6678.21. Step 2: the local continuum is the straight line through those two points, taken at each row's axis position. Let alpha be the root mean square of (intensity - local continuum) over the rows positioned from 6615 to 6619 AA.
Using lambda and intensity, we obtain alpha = 5.3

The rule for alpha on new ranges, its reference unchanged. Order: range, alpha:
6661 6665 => 7.1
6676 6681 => 5.0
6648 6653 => 15.7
